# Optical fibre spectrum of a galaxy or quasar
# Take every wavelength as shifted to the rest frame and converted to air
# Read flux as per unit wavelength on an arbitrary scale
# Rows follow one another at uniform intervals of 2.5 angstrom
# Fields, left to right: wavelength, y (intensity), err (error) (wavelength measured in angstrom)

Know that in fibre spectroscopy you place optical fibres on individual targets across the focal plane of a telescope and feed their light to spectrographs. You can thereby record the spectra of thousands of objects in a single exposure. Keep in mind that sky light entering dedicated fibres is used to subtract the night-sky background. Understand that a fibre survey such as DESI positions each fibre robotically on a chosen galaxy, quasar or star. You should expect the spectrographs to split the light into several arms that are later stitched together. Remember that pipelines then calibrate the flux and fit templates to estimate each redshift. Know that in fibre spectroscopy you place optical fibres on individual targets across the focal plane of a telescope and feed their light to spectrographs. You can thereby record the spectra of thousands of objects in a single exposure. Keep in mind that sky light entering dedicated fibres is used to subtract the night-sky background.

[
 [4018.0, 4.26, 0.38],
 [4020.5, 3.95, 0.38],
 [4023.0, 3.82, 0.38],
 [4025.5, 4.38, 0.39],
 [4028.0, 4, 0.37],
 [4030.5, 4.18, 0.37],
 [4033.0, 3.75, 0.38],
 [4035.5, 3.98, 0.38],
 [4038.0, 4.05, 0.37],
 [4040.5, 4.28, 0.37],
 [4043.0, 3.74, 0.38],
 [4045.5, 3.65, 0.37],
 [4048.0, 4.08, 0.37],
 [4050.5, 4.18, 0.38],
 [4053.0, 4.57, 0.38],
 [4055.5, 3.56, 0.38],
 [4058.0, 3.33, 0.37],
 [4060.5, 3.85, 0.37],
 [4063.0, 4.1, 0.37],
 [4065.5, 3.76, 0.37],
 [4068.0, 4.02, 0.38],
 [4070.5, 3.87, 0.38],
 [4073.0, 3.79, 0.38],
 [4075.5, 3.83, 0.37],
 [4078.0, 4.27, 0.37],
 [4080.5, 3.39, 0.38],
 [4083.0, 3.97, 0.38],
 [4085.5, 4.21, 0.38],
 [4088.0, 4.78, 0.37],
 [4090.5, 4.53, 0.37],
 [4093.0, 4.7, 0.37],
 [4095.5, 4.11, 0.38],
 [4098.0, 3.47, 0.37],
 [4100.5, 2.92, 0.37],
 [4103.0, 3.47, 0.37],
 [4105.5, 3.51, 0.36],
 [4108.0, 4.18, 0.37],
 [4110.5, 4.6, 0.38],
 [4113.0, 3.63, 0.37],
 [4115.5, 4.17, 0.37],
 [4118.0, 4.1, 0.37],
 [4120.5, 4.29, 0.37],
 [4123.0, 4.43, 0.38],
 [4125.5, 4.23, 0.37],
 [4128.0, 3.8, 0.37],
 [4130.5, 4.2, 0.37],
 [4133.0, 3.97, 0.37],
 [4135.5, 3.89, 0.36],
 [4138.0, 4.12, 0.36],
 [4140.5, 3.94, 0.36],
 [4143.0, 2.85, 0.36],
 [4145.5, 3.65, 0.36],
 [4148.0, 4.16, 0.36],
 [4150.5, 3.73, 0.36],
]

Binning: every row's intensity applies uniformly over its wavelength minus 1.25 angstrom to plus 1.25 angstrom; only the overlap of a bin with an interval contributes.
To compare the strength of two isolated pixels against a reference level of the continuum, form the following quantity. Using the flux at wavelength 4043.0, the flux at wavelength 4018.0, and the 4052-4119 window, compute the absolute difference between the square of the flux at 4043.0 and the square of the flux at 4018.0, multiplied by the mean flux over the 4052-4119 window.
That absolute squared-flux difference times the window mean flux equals 16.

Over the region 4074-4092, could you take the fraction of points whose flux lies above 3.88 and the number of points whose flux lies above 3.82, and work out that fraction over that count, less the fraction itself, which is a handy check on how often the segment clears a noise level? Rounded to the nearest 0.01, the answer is -0.60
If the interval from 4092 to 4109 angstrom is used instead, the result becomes -0.29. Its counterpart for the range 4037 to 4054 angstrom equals -0.57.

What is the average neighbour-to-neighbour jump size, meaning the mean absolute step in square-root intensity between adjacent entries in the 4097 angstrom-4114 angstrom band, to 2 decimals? 0.14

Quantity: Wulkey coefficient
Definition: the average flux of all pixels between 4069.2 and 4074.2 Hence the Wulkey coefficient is 3.83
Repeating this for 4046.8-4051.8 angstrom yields 4.13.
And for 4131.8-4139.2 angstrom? 3.99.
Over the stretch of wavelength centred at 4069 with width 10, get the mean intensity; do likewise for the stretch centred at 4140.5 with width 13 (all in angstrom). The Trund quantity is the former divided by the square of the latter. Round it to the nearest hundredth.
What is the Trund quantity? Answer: 0.28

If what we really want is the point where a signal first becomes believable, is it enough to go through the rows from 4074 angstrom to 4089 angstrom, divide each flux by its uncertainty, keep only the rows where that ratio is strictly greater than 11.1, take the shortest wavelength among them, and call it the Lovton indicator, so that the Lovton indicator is 4078.0 angstrom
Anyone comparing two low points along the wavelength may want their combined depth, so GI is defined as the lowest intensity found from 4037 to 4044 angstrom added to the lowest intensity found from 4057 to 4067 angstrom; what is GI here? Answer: 7.1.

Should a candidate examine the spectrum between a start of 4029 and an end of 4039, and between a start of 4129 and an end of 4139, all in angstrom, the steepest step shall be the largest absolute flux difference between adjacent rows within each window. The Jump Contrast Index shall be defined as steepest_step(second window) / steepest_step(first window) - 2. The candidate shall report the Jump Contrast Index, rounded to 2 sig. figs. -1.5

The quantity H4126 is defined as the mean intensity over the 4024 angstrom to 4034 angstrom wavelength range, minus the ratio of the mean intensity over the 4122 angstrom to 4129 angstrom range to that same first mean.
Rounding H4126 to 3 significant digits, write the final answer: 3.06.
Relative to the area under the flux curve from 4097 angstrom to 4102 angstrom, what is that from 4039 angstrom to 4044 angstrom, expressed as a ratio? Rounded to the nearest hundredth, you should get 1.26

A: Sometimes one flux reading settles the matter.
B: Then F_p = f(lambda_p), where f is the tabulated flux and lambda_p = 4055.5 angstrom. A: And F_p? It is 3.56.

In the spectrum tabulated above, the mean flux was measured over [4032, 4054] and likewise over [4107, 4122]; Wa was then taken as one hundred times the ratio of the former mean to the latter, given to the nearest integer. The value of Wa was 97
